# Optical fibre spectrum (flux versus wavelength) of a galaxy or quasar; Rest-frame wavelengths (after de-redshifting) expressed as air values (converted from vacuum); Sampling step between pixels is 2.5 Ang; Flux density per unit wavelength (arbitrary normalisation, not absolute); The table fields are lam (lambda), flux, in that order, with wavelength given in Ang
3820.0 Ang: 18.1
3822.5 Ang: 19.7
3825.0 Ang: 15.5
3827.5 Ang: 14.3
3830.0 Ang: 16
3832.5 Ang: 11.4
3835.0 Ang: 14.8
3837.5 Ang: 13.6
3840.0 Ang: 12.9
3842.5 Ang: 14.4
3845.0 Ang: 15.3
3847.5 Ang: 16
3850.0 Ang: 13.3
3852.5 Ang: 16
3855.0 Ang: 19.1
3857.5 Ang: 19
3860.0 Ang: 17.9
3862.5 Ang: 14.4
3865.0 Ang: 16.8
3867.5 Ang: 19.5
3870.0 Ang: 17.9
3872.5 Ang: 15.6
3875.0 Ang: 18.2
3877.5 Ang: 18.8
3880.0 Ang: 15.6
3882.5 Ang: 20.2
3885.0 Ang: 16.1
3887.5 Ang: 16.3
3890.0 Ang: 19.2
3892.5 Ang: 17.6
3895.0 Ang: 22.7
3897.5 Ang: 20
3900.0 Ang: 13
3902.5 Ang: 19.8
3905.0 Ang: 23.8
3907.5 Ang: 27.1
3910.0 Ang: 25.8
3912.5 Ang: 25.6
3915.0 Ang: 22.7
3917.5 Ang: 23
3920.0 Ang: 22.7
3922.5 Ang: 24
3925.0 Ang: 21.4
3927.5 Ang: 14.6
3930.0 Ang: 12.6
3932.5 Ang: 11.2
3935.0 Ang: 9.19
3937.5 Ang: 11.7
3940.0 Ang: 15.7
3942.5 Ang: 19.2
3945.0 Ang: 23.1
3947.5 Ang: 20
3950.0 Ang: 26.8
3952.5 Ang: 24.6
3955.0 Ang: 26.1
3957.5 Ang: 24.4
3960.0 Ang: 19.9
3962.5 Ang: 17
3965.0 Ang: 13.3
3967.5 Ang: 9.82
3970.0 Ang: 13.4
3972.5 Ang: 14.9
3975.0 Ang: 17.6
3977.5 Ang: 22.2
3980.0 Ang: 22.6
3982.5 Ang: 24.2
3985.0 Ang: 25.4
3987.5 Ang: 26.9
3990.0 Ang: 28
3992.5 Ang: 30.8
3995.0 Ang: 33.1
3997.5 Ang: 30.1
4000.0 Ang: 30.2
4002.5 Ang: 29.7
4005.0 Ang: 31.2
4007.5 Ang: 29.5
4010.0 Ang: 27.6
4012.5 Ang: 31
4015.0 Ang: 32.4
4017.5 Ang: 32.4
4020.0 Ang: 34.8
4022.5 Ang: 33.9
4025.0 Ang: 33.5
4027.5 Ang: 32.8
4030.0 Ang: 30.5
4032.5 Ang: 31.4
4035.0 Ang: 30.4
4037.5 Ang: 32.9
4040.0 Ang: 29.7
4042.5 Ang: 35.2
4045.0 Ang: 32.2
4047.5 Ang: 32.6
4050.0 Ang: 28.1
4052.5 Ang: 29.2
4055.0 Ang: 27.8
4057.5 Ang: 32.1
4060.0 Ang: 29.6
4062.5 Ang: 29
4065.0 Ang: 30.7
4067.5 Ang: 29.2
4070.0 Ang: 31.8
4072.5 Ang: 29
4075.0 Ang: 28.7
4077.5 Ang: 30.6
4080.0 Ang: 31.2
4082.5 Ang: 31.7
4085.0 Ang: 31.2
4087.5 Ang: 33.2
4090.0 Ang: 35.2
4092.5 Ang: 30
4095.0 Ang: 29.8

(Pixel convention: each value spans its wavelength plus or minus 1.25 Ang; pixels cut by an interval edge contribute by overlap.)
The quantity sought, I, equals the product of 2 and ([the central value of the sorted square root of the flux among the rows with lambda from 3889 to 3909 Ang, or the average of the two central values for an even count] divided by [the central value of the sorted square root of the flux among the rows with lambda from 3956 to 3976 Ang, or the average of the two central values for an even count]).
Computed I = 2.2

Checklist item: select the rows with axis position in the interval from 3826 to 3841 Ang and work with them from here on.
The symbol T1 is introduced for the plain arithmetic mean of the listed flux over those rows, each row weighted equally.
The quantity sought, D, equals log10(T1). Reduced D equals 1.1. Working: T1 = 14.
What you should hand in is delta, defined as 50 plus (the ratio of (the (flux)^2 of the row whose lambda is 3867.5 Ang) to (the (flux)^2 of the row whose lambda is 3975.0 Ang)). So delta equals 51.2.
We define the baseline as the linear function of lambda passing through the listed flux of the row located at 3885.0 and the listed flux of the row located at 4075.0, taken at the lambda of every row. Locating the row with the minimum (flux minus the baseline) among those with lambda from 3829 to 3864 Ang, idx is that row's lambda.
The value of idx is 3832.5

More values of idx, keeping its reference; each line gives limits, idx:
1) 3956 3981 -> 3967.5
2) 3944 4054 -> 3967.5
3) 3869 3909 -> 3900.0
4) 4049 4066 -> 4055.0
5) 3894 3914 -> 3900.0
